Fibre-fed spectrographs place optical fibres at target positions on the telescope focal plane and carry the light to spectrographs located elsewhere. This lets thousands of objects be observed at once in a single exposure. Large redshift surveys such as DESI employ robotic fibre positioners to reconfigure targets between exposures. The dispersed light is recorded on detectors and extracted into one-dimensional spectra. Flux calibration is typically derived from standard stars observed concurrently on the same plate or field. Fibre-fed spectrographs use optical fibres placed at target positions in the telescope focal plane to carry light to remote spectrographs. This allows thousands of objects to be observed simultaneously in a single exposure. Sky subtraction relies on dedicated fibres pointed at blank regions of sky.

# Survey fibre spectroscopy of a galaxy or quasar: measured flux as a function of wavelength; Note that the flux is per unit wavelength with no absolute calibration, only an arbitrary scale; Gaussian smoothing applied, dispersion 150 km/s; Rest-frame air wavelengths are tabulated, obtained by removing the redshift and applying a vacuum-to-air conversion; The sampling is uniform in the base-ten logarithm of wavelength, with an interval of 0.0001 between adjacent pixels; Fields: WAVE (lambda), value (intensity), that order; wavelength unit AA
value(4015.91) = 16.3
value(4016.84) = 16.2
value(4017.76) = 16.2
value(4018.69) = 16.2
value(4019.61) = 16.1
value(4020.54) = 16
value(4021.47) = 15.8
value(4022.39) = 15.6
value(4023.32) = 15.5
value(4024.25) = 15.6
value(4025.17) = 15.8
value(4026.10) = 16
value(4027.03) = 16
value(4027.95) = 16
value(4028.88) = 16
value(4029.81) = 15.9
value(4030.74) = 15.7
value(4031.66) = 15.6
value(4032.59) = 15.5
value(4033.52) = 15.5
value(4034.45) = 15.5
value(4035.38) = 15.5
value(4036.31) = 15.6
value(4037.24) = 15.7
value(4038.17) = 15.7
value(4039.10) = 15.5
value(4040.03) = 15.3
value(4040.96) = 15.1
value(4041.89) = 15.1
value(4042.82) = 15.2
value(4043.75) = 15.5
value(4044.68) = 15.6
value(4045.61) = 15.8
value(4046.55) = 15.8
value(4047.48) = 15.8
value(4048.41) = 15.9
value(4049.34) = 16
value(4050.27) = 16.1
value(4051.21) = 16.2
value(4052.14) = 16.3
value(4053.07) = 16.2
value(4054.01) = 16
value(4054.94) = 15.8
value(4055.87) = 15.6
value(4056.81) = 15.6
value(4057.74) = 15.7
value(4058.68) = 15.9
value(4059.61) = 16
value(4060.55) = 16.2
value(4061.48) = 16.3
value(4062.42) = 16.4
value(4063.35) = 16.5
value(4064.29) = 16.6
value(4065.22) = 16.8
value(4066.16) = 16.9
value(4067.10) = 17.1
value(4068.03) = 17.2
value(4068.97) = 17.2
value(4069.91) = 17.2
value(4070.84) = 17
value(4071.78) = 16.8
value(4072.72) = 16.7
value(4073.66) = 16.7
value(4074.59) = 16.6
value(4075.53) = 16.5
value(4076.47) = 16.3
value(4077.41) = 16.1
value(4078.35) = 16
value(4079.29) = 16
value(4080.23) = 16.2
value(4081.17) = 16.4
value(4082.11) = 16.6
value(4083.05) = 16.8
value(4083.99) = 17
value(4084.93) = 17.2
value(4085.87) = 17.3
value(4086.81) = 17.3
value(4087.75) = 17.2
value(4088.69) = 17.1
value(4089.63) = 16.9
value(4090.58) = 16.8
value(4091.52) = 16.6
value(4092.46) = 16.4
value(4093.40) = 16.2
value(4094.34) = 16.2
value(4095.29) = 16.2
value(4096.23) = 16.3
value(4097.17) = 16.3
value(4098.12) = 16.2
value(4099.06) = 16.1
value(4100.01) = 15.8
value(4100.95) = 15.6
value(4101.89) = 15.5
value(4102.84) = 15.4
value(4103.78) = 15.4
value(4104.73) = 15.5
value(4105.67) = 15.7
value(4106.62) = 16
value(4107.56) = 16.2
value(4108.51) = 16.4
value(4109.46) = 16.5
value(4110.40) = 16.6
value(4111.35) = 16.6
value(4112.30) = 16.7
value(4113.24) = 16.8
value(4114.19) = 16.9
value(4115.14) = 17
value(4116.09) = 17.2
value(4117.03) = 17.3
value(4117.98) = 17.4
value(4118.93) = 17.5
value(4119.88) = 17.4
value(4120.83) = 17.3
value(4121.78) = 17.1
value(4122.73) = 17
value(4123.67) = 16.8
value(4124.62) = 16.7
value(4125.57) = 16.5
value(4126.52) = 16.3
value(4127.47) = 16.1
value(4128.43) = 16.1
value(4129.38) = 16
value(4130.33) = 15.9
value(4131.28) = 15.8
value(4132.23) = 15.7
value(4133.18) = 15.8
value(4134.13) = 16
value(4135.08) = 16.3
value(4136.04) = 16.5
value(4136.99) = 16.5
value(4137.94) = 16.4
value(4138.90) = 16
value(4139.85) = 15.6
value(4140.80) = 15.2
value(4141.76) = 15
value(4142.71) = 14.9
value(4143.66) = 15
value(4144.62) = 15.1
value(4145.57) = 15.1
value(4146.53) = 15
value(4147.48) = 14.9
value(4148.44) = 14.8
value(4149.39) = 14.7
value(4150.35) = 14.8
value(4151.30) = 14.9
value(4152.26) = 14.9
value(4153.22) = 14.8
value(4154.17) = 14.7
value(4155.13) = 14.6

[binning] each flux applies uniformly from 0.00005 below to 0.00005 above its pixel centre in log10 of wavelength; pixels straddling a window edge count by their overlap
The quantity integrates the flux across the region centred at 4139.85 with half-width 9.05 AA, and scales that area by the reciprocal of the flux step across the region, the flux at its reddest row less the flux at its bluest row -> -282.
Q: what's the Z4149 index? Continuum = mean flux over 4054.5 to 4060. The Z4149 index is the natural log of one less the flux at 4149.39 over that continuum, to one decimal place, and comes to -2.7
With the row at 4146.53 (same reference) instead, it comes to -3.0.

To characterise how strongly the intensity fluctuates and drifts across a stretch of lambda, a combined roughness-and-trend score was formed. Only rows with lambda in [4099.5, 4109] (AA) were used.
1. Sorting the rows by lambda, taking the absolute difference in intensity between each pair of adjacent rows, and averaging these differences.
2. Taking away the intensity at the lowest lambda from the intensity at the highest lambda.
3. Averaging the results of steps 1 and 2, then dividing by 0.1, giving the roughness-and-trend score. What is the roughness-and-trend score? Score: 4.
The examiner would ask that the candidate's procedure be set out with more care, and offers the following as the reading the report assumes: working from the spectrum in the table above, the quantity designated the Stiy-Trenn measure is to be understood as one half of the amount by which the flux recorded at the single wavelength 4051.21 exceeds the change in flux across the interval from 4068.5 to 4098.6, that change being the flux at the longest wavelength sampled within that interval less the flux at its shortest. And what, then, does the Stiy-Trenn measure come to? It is 8.6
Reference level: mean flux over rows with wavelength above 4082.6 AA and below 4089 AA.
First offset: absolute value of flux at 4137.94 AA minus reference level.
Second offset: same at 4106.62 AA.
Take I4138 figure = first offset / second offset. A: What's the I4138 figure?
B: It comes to 0.65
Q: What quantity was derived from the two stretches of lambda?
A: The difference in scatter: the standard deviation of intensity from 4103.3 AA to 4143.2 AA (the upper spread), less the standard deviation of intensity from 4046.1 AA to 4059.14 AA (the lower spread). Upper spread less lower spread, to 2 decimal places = 0.45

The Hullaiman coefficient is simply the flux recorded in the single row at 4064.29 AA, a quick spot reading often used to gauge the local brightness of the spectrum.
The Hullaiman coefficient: 16.6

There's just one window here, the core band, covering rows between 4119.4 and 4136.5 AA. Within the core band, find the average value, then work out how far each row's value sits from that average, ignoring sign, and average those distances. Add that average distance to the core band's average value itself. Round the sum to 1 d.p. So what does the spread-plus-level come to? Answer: 16.9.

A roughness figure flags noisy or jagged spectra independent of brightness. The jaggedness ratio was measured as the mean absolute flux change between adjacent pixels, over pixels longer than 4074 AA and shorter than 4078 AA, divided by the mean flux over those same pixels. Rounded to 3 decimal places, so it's 0.010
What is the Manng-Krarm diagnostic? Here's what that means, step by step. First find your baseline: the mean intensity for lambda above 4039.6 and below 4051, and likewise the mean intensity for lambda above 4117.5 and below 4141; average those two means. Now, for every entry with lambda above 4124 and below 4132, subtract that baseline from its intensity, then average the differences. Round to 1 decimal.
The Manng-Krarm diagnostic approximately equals 0.2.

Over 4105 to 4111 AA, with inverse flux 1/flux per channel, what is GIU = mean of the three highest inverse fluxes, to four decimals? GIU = 0.0626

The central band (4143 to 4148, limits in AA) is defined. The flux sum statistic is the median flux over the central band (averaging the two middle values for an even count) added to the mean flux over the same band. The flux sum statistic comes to 30.0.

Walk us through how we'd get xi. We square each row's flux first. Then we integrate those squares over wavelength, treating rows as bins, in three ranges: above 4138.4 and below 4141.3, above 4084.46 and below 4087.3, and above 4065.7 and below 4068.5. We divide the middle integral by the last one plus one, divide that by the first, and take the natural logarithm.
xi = -6.52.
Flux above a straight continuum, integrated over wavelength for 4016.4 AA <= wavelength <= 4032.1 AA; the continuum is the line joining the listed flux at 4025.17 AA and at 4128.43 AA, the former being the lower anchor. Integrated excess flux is 1.5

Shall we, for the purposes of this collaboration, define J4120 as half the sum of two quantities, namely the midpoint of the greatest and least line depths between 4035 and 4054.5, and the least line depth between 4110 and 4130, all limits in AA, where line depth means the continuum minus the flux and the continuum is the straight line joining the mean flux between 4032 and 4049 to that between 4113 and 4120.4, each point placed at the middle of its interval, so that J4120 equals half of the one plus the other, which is -0.14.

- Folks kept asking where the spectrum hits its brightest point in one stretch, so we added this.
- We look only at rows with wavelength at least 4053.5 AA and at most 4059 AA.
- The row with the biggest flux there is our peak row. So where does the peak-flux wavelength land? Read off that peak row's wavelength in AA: 4054.01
